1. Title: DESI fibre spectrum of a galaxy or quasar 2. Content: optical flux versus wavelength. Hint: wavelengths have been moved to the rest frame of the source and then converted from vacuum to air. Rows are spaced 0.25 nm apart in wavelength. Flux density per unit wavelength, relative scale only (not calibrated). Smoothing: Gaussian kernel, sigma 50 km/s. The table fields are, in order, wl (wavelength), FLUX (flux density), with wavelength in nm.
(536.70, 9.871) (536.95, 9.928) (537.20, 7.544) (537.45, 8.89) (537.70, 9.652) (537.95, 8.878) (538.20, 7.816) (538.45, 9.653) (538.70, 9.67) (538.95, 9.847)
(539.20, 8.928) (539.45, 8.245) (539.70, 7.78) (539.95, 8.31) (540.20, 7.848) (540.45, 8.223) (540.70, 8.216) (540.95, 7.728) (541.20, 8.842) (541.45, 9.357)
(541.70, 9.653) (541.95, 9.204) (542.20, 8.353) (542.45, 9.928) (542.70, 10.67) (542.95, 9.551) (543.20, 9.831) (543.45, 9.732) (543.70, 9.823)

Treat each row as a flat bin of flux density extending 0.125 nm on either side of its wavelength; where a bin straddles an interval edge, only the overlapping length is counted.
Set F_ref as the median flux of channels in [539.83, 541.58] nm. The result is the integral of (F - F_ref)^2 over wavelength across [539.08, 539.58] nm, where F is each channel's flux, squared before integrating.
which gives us 0.12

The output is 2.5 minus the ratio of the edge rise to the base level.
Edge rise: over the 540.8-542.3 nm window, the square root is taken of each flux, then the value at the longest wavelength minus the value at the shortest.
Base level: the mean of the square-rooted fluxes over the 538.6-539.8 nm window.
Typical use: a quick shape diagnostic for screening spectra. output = 2.46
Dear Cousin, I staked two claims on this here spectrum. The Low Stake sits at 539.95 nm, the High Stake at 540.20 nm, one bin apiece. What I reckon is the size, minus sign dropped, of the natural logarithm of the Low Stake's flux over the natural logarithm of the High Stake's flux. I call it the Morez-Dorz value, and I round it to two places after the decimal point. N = 1.03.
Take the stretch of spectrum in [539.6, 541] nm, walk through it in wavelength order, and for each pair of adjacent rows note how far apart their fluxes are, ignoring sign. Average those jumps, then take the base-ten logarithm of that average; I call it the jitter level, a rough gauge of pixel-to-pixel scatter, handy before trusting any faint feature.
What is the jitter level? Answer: -0.43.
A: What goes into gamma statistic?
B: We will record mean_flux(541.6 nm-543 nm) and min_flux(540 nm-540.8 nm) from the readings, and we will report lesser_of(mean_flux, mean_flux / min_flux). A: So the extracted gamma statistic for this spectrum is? 1.22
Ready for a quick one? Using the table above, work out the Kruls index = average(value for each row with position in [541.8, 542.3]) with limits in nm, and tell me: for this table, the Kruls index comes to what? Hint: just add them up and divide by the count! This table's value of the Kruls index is 8.8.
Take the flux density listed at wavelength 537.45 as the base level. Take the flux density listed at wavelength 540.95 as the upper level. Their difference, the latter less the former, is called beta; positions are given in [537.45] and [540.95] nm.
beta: -1.2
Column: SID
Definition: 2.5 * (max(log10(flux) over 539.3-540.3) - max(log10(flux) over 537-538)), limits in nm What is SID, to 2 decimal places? -0.16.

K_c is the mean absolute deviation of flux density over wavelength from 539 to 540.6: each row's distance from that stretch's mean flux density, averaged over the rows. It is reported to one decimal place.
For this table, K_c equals 0.3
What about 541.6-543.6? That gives 0.4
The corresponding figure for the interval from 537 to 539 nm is 0.7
